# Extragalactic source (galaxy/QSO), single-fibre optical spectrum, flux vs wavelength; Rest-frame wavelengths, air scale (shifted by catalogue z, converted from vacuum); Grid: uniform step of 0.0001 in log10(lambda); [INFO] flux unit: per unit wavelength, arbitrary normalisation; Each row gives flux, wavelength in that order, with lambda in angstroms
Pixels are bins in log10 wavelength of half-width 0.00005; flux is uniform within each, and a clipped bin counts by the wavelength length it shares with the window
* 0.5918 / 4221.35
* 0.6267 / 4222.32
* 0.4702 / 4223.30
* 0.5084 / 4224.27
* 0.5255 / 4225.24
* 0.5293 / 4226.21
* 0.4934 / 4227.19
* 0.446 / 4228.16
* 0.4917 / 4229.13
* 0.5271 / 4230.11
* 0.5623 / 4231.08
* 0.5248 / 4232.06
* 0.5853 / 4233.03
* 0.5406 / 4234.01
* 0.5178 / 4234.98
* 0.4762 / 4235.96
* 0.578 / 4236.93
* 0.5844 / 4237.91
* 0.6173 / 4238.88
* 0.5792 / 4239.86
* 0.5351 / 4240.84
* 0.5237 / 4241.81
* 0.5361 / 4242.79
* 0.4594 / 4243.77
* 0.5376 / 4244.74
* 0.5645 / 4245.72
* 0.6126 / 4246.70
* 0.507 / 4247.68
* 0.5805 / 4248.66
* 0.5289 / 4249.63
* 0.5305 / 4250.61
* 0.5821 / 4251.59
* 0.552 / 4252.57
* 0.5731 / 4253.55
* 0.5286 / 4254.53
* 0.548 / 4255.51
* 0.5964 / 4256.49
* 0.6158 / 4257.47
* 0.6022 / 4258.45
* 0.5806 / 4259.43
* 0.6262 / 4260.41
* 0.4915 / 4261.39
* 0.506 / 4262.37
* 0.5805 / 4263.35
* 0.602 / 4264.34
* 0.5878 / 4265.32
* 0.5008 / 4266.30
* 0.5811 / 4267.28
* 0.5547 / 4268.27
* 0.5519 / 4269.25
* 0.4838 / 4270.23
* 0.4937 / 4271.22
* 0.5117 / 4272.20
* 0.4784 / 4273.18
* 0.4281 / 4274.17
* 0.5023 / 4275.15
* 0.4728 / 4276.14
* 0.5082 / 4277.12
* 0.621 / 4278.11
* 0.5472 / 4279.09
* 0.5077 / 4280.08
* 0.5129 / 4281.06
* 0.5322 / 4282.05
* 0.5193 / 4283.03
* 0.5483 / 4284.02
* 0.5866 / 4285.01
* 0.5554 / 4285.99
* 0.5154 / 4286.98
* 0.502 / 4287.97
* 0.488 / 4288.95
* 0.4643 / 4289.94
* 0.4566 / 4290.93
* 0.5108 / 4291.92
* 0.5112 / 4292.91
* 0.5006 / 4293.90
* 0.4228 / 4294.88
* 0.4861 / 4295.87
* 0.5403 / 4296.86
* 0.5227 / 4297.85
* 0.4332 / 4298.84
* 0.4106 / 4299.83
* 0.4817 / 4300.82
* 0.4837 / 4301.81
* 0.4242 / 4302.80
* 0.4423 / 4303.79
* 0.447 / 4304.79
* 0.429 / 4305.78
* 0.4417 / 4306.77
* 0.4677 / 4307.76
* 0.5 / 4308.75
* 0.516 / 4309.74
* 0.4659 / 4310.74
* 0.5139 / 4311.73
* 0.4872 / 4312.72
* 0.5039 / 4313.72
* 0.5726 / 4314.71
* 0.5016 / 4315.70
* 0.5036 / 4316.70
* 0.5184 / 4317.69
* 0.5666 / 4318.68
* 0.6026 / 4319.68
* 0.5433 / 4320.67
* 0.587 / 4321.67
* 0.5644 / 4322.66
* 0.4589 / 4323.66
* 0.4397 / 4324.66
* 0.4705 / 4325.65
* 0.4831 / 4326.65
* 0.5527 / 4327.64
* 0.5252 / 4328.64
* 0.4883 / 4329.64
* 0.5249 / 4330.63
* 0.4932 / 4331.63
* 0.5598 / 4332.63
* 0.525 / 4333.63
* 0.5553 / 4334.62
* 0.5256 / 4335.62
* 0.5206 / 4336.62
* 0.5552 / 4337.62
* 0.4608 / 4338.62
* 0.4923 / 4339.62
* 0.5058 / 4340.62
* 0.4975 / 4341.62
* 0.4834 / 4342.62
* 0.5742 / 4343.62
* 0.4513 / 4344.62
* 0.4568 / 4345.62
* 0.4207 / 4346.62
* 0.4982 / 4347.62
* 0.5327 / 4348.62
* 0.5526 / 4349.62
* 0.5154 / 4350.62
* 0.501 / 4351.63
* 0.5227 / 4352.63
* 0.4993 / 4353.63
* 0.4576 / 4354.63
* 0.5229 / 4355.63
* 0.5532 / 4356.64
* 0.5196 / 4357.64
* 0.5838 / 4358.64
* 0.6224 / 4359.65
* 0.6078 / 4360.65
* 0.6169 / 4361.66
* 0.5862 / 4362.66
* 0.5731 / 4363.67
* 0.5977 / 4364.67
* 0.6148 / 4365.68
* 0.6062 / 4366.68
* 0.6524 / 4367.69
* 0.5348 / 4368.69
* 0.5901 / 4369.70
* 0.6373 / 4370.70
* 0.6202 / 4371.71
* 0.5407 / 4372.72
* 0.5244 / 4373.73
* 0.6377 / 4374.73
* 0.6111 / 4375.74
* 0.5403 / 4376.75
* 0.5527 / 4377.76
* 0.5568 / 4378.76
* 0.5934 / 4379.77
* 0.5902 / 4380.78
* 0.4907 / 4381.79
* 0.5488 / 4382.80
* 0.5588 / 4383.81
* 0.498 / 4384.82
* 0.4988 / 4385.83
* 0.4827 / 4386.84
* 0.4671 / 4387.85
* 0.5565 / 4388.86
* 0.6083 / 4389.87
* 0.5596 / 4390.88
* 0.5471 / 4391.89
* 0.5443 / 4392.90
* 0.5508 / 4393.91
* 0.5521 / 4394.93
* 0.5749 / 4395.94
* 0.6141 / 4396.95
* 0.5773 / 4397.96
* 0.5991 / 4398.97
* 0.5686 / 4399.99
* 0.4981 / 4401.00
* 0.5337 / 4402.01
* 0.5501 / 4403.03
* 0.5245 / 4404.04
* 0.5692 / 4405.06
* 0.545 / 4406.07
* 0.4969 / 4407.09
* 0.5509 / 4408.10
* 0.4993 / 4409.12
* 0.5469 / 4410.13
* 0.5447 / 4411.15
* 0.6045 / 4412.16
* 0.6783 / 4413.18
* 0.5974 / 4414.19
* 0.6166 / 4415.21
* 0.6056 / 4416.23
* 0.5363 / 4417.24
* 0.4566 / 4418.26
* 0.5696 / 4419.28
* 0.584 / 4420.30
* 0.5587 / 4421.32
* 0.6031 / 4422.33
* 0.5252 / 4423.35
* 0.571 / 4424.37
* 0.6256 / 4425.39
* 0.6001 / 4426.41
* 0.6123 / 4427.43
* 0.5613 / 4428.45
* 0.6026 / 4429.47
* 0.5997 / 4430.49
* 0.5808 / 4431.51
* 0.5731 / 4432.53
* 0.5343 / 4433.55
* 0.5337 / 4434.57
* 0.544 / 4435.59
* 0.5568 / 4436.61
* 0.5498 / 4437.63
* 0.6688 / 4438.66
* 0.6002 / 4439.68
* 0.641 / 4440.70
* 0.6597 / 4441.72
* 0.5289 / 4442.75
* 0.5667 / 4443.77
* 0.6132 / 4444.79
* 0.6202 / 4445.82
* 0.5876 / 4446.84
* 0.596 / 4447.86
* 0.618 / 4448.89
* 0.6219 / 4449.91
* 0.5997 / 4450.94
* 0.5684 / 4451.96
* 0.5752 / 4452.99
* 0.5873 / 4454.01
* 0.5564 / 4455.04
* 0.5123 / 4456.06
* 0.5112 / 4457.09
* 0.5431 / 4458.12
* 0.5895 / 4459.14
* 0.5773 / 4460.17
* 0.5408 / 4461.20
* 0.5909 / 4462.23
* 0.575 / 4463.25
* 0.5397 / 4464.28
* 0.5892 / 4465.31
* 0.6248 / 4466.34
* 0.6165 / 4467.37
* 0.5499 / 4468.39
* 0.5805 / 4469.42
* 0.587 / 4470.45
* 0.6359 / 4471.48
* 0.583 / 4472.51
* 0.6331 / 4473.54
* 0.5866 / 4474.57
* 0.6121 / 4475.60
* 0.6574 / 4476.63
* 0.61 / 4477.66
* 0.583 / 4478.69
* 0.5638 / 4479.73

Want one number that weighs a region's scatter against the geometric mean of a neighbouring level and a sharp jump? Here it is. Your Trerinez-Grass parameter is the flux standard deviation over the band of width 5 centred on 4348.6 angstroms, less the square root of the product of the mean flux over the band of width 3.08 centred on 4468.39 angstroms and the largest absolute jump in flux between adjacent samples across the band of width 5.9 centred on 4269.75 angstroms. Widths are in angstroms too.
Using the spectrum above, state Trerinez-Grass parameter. -0.15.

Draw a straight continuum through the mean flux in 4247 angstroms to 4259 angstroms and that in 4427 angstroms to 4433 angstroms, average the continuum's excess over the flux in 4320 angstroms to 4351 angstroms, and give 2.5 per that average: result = 39.0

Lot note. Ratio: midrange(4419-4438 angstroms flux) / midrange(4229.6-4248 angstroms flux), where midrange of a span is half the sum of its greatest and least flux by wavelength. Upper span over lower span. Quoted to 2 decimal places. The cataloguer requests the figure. 1.07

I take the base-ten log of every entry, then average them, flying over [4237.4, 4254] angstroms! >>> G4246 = -0.258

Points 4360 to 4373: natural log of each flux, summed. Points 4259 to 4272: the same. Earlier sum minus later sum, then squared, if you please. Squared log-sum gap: 1.30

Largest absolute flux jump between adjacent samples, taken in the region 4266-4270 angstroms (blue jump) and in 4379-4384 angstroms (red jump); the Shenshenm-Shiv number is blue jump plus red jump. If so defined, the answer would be 0.18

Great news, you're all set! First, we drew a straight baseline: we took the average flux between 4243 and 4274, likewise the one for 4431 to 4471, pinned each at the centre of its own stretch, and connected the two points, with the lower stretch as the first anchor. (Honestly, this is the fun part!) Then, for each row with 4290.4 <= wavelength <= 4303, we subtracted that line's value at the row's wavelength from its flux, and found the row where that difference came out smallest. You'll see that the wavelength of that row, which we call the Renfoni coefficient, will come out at 4299.83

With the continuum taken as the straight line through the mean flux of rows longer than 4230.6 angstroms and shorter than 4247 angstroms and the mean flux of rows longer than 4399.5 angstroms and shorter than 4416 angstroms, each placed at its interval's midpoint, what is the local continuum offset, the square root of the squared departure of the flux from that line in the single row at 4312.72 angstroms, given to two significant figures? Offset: 0.066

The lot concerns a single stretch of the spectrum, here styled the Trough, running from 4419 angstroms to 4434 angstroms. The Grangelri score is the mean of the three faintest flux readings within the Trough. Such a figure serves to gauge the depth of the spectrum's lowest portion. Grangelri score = 0.54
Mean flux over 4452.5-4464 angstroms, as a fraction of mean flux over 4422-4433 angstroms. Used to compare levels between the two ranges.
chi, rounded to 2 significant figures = 0.95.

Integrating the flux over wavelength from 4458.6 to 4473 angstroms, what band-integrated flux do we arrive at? 8.4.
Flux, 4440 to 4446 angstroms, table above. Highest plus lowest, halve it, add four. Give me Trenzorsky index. 4.59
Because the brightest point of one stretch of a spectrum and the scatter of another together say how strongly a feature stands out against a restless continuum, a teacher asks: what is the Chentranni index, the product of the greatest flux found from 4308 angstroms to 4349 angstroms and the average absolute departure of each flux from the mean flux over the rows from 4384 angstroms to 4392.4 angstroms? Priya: 0.024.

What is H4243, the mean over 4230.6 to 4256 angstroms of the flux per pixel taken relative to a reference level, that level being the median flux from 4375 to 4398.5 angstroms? 0.99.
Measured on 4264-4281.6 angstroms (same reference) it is 0.95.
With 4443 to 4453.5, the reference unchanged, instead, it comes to 1.08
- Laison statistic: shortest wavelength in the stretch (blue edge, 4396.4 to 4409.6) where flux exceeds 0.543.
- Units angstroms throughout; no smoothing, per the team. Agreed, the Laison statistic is 4396.95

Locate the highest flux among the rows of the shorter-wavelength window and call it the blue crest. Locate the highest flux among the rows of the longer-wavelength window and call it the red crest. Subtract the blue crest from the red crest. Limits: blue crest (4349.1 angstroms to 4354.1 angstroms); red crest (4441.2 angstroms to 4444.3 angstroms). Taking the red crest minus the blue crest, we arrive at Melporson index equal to 0.11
